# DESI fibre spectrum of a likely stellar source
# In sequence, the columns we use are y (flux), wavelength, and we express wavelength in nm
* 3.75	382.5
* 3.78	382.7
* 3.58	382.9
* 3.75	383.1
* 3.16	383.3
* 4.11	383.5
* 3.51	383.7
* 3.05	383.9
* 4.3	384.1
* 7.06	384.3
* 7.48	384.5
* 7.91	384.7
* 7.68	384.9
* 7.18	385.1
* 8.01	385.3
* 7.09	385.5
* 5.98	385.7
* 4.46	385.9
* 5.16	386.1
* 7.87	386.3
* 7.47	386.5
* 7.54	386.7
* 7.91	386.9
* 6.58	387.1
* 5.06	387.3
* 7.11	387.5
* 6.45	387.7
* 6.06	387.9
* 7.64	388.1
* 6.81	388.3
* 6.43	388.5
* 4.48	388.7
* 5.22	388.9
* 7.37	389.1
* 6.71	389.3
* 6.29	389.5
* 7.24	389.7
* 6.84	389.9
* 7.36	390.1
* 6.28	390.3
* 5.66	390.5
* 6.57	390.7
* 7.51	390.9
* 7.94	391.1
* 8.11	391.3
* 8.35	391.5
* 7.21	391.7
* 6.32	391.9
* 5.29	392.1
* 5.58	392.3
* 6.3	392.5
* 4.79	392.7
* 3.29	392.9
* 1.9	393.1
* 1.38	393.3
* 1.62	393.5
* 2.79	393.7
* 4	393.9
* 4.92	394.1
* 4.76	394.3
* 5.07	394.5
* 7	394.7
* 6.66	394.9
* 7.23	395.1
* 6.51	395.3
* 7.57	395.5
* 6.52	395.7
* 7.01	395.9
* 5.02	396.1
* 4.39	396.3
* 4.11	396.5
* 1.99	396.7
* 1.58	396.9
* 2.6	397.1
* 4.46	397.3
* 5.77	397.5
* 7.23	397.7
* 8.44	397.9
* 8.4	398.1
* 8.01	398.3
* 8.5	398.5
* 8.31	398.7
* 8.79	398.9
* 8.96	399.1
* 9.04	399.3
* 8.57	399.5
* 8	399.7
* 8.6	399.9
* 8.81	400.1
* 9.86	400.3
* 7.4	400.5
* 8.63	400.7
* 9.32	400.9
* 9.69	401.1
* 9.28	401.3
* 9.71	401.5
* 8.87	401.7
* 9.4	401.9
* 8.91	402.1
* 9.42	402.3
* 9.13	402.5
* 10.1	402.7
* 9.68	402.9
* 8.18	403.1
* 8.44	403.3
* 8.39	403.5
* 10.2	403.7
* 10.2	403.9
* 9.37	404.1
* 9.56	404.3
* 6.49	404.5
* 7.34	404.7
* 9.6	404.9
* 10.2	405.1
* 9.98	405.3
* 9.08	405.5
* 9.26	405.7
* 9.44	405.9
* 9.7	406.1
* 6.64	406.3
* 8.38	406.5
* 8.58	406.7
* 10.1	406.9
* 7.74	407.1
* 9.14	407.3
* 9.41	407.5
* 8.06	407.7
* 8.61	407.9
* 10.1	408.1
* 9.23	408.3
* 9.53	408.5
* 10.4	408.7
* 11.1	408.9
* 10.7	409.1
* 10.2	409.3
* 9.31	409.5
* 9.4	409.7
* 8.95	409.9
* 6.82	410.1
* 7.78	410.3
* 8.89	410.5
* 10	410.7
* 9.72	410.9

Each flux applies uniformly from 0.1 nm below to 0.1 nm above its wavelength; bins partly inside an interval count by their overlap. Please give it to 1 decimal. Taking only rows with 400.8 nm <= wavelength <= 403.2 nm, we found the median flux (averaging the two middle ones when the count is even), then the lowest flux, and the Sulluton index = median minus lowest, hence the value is 1.2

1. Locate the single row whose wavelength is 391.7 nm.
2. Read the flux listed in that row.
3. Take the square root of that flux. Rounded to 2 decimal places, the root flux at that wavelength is 2.69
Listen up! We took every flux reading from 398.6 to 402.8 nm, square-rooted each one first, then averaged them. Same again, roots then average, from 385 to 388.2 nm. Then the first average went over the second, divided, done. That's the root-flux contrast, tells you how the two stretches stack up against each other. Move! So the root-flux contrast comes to 1.16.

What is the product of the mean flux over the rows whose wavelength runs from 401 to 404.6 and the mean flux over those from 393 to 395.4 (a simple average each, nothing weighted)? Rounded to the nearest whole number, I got 41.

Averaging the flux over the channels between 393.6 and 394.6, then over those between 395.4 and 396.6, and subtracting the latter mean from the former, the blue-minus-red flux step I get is -1.5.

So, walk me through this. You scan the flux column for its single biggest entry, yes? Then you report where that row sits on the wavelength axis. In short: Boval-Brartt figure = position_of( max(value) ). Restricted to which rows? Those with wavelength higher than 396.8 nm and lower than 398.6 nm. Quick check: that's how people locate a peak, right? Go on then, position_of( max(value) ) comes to 398.5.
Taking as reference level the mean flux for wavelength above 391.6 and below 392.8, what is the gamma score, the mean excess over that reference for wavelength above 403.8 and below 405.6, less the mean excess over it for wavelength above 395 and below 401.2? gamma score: 2.0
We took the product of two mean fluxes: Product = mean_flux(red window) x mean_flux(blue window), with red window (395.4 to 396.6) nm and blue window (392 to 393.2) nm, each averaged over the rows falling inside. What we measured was 26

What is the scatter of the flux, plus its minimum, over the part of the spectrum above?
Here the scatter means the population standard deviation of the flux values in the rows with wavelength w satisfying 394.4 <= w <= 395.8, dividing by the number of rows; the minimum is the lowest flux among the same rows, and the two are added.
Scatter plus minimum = 5.8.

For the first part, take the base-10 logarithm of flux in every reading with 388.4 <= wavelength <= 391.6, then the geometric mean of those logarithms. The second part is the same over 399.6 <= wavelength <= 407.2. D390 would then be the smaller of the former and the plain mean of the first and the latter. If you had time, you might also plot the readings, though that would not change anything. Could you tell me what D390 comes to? 0.822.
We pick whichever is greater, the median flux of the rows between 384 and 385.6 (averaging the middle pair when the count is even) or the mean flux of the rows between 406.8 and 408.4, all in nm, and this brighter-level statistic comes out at 9.05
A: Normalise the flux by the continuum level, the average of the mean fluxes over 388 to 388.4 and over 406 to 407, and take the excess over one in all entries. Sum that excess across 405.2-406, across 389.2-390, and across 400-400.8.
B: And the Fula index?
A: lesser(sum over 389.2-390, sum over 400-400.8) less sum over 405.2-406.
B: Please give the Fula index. -1.34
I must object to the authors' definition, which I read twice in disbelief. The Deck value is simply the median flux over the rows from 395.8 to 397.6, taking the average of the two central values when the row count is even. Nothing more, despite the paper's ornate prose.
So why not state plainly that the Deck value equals 4.4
